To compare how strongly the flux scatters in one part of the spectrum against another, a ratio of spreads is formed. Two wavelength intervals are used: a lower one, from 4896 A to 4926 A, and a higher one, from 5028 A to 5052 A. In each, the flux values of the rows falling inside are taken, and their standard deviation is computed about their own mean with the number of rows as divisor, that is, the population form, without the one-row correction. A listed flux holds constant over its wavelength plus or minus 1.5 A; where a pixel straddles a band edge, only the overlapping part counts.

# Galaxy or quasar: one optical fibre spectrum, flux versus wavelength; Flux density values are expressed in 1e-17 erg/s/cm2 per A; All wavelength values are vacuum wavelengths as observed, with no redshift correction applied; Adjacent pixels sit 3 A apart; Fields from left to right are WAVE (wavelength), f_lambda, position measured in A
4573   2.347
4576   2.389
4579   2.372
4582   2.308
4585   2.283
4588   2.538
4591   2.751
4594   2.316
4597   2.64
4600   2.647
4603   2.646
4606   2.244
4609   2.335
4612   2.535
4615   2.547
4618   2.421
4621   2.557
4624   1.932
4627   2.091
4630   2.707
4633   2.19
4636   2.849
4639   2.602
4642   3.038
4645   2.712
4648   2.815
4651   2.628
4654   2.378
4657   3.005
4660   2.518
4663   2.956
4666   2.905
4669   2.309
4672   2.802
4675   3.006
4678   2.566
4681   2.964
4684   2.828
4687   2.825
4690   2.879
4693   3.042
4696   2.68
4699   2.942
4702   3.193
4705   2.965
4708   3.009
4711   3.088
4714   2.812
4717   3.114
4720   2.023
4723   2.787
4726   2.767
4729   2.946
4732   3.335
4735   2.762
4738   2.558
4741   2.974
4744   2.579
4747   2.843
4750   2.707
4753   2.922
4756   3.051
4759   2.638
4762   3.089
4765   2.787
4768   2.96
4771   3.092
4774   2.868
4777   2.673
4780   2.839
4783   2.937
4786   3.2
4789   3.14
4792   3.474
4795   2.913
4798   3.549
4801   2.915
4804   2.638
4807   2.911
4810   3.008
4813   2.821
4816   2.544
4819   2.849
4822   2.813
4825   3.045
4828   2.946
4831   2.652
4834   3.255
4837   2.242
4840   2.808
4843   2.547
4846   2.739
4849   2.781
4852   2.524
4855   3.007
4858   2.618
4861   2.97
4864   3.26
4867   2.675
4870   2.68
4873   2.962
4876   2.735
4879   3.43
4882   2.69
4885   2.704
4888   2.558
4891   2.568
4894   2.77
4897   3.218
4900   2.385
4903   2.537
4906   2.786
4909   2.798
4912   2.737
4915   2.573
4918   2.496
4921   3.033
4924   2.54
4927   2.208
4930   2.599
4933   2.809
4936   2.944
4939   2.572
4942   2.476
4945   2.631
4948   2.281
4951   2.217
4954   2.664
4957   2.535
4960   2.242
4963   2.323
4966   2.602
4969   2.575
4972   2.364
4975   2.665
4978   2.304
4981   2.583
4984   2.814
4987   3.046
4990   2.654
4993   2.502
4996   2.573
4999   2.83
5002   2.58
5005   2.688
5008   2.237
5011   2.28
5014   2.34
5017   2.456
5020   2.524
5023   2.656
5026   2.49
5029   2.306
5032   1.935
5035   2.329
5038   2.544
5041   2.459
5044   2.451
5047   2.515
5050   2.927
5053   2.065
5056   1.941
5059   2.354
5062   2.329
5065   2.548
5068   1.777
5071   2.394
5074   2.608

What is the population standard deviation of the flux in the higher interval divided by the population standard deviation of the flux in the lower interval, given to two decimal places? 1.05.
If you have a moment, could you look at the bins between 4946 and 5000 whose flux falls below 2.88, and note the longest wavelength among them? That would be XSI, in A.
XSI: 4999 A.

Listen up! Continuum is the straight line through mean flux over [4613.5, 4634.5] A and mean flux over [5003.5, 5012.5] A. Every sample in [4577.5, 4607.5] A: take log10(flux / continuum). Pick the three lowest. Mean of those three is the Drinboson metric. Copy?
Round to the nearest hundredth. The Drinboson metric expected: -0.01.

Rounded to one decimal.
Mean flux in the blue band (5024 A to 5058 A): 2.4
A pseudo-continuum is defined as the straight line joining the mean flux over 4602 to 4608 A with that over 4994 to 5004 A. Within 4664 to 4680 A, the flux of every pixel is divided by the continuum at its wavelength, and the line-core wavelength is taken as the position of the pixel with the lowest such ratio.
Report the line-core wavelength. 4669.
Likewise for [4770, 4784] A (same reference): 4777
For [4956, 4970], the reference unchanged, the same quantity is 4960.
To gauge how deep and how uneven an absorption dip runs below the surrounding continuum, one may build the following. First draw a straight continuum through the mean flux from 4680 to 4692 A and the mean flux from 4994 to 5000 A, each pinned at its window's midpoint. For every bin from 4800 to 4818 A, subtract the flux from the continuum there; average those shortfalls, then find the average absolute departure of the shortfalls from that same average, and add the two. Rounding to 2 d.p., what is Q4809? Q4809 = 0.14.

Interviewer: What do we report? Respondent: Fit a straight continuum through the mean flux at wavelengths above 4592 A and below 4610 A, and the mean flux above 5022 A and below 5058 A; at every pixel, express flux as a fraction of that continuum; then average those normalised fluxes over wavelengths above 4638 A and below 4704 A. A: 1.14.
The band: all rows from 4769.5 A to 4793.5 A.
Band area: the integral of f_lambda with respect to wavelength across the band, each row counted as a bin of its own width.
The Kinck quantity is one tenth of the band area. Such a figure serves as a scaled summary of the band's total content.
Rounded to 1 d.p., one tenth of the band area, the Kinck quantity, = 7.3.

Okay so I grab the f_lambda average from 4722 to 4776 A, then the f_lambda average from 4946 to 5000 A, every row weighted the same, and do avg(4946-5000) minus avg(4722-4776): -0.33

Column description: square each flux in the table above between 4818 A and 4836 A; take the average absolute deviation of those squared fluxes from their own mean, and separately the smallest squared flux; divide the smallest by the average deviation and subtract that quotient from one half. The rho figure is -7.2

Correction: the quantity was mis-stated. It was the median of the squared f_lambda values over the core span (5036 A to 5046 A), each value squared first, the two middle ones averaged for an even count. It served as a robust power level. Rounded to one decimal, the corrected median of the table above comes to 6.0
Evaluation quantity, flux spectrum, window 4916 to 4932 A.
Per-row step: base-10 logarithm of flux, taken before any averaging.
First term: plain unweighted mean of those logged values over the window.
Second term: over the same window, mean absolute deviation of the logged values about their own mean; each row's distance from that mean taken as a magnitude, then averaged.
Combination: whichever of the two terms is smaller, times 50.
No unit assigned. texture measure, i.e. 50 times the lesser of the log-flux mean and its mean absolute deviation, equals 1.59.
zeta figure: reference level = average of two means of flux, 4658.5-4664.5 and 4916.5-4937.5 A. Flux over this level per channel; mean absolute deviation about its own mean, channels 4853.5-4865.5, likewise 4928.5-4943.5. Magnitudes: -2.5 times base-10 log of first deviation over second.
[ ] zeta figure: -0.10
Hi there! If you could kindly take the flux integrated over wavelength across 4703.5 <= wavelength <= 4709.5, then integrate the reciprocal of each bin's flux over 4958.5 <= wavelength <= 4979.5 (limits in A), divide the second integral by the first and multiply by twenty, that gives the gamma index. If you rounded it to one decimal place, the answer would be 9.6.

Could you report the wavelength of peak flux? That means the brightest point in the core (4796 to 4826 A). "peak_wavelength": 4798 A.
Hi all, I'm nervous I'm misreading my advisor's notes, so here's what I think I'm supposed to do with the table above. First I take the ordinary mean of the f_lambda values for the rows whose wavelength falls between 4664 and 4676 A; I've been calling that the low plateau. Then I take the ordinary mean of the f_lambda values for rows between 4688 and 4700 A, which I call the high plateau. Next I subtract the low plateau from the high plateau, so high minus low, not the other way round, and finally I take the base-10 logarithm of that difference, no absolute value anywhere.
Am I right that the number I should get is -0.89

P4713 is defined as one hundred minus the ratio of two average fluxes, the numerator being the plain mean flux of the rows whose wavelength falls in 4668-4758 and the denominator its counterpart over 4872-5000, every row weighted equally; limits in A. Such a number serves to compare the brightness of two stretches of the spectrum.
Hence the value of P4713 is 98.9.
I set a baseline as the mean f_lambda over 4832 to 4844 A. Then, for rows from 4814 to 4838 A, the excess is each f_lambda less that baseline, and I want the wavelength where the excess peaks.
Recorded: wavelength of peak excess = 4834 A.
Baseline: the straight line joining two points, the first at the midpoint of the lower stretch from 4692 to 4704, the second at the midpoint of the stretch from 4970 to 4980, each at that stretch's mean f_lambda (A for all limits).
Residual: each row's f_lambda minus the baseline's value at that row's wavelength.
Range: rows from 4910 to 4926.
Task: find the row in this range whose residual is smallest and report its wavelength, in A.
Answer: 4918 A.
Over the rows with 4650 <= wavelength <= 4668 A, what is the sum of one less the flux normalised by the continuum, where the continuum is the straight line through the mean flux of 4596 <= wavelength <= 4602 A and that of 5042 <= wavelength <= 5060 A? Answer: -0.28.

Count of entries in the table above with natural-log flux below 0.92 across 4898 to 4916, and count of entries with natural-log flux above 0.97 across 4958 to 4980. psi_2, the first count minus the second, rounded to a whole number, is 0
